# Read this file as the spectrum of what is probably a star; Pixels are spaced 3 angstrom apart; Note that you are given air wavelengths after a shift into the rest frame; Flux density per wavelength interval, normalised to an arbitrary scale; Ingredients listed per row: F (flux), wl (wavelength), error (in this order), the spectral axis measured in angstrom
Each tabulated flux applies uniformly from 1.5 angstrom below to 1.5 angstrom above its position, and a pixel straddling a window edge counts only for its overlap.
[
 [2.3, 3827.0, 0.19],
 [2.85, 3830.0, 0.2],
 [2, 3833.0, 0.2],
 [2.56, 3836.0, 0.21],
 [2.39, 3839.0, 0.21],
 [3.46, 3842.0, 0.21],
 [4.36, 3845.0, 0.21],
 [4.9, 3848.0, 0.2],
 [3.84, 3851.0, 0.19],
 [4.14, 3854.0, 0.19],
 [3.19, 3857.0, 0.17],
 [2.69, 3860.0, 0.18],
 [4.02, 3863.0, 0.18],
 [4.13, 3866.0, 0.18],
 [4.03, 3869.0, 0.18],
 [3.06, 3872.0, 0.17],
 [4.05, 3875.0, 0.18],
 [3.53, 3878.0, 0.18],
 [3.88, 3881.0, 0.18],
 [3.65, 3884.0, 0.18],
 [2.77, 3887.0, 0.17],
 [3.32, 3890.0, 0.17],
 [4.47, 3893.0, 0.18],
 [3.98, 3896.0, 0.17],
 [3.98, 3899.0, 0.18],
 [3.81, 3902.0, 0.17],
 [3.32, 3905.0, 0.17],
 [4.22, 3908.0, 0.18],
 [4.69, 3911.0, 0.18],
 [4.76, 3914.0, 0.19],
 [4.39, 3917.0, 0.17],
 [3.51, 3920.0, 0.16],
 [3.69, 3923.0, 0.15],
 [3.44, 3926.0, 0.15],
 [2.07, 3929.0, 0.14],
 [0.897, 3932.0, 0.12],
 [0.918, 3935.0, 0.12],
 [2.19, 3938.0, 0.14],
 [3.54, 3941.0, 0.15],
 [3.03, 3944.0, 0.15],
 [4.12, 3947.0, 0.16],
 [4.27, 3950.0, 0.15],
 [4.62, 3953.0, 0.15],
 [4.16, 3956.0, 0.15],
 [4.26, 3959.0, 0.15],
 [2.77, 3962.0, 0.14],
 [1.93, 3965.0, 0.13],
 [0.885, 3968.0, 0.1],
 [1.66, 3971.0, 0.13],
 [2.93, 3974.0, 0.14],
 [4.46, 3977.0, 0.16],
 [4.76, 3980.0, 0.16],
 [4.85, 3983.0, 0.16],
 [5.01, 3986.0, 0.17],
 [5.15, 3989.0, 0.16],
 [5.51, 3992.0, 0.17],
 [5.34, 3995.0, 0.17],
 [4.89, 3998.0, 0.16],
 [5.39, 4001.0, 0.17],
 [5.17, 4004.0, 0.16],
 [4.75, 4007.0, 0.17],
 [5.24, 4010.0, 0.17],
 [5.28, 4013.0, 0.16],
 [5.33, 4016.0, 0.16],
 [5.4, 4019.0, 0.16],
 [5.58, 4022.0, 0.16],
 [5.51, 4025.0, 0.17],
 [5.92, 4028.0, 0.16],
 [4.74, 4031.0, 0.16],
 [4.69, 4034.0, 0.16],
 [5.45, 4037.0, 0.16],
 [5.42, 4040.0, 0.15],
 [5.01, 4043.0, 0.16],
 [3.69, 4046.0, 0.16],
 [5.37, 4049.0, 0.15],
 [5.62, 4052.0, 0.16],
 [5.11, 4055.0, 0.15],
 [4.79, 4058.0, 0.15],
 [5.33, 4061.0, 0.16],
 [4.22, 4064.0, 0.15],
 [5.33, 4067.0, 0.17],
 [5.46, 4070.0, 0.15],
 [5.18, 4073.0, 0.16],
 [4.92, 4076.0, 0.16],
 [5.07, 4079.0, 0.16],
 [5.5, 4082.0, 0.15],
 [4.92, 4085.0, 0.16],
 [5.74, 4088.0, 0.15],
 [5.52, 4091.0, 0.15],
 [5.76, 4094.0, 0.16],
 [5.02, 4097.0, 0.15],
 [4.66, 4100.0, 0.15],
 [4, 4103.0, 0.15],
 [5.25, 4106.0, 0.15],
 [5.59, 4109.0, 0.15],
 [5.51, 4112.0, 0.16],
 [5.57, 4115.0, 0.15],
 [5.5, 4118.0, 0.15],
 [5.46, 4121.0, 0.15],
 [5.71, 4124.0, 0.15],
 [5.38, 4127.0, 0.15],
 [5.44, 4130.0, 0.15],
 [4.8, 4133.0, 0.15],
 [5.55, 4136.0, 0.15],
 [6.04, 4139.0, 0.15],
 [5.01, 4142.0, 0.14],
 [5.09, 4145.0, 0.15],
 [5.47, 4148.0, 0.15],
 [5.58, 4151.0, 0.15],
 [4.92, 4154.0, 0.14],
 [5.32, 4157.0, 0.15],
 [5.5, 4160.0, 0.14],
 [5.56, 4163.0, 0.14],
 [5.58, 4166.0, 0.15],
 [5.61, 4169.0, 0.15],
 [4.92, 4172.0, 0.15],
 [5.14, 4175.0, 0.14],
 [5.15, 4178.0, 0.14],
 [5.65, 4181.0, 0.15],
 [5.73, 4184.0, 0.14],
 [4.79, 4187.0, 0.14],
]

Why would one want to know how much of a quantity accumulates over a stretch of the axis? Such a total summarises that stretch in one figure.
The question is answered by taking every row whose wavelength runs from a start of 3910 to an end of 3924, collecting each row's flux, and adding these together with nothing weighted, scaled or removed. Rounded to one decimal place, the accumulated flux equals 21.0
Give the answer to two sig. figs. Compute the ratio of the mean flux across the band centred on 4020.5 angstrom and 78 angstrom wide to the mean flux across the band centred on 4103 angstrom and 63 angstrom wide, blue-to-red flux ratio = 0.98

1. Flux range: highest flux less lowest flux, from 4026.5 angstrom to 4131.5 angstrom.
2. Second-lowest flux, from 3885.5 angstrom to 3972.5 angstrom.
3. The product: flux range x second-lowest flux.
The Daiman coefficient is 2.0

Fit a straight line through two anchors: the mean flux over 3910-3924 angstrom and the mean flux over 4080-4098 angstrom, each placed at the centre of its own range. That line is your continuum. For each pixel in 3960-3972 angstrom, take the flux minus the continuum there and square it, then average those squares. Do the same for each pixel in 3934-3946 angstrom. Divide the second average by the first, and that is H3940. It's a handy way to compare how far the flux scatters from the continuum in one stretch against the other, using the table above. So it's 0.6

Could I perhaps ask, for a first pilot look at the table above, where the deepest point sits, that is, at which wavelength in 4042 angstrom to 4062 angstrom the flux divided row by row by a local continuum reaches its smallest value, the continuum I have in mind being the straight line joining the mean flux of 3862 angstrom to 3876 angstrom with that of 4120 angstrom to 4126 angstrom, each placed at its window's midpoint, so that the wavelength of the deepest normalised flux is 4046.0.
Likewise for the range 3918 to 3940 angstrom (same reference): 3932.0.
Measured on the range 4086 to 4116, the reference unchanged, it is 4103.0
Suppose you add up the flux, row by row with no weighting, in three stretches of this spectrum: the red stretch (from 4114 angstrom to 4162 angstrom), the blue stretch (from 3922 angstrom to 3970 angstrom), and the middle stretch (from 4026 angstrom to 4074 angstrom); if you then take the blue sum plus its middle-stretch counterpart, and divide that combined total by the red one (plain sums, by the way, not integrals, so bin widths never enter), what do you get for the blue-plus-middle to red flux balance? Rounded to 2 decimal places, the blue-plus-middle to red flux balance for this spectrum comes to 1.48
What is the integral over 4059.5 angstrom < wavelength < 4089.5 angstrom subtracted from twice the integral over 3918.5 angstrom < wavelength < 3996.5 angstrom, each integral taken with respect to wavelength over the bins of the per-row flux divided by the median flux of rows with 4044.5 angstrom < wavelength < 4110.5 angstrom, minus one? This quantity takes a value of -52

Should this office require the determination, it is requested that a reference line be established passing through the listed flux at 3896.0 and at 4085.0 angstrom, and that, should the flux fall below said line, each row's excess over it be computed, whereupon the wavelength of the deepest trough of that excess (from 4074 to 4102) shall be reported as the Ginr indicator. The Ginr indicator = 4100.0 angstrom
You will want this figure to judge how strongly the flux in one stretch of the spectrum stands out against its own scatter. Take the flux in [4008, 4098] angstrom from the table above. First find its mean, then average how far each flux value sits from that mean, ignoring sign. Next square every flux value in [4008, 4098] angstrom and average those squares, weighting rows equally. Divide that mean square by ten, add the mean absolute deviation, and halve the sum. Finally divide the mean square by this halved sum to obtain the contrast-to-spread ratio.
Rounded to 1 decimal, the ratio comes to 17.8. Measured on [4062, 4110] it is 17.4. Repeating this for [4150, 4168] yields 18.8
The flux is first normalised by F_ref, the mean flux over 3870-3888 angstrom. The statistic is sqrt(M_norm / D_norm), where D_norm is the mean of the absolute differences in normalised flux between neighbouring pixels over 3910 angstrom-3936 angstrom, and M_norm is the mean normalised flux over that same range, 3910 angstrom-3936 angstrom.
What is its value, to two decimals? 2.42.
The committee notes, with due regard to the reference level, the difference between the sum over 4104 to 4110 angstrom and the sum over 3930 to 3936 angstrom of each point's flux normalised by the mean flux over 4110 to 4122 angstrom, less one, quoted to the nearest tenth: 1.6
